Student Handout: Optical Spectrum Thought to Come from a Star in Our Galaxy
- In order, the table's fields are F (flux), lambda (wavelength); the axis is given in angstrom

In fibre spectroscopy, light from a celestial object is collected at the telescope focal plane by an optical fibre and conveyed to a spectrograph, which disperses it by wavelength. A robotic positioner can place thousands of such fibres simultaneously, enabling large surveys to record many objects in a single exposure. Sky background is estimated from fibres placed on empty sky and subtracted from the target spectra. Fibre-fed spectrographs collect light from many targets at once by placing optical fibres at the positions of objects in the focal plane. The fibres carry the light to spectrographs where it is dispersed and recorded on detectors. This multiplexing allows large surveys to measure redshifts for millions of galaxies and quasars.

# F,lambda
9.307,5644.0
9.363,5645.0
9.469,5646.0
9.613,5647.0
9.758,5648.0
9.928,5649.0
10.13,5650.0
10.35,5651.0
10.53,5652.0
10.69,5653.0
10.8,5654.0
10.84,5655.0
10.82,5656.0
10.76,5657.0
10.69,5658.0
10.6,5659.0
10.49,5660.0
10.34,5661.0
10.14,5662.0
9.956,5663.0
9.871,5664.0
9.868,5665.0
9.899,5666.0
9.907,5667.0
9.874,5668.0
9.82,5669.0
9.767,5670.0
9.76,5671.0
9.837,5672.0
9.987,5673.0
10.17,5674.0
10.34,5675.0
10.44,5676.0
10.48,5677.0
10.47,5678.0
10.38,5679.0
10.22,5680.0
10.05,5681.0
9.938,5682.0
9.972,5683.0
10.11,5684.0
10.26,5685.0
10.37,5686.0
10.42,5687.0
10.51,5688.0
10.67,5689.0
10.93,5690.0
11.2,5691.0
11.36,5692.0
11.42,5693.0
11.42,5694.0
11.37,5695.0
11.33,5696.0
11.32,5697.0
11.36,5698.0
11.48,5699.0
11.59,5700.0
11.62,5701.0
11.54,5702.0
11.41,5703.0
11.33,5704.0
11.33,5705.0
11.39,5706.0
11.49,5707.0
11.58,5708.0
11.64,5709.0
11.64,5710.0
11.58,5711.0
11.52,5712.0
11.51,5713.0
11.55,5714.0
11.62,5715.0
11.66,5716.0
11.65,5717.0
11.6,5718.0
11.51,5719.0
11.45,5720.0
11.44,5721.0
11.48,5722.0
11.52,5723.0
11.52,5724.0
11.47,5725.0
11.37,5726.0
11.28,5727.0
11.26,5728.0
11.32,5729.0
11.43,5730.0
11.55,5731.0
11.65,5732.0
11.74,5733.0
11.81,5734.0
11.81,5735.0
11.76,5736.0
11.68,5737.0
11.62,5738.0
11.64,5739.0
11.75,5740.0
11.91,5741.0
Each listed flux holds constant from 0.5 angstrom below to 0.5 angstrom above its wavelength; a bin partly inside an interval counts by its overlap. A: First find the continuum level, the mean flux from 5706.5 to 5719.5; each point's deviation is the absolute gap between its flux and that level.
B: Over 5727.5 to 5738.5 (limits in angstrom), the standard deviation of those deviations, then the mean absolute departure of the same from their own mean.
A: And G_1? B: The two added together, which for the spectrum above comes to 0.17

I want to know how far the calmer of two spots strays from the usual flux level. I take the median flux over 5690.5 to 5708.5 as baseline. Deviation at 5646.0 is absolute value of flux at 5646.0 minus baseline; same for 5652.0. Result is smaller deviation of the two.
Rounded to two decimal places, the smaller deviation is 0.87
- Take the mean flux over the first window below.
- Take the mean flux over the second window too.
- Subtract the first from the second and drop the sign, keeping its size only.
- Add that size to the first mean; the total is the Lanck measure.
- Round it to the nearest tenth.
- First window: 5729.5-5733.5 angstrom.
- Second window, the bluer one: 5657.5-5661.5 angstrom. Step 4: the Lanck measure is 12.7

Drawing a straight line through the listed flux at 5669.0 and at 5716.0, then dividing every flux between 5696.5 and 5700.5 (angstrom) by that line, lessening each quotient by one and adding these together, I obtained 0.169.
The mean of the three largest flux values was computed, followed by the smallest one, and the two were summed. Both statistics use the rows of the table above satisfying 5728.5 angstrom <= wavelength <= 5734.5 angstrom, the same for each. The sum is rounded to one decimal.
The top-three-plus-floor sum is 23.1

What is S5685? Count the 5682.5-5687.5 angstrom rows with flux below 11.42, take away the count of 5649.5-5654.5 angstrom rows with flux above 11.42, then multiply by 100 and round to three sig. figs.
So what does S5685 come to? 500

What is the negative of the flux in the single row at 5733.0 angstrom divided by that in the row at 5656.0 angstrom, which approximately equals -1.085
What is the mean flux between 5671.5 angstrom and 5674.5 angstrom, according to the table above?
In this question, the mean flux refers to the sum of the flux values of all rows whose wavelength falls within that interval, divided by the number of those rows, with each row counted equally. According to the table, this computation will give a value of 10.0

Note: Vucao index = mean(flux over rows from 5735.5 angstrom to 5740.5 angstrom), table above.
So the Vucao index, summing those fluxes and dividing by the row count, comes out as 11.7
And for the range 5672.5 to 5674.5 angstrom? 10.1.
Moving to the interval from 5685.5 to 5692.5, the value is 10.8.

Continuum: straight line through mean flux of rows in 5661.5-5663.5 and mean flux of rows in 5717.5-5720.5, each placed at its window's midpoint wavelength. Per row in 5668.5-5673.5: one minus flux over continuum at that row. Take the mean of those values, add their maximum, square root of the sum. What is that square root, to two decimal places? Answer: 0.30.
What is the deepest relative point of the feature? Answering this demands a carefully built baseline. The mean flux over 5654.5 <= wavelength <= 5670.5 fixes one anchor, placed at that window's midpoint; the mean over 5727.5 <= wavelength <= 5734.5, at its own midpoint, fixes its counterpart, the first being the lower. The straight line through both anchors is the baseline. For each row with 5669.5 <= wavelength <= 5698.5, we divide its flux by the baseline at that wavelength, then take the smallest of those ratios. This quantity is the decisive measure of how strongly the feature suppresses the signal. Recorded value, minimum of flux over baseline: 0.94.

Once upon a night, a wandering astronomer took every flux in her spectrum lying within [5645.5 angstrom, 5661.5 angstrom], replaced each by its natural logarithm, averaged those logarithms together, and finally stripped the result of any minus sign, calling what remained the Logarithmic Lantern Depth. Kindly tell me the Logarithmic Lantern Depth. 2.34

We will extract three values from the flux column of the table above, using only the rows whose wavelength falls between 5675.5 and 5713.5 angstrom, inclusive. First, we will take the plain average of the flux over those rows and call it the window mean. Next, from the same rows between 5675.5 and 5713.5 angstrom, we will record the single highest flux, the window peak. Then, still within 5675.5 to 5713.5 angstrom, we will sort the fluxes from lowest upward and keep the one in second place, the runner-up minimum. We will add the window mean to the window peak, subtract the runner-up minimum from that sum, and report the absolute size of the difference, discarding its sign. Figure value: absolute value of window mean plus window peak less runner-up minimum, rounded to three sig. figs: 12.7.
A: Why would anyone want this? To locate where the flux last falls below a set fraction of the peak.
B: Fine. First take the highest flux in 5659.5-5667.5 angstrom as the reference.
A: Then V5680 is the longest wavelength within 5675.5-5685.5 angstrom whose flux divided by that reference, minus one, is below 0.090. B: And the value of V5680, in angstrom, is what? 5685.0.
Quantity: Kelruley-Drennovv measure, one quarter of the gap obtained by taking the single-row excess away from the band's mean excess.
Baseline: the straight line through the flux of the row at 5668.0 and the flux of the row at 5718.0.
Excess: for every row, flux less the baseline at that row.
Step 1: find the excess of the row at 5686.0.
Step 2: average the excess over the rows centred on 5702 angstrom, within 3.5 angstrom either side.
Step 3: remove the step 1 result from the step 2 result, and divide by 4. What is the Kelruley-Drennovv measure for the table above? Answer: 0.137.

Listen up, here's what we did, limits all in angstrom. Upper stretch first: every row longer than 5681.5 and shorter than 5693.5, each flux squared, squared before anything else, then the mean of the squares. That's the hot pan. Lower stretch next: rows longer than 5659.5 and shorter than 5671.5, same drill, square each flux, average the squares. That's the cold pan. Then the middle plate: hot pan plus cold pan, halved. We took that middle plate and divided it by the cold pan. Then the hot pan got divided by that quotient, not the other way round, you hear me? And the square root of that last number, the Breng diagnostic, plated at 10.3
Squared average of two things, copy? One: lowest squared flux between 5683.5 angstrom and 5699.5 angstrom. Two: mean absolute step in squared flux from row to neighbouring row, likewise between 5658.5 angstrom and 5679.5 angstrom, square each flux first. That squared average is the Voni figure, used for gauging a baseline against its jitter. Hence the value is 2703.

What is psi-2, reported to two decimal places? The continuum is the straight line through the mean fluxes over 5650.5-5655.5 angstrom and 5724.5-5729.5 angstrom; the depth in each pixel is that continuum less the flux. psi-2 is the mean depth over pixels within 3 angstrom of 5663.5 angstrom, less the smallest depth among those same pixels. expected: 0.35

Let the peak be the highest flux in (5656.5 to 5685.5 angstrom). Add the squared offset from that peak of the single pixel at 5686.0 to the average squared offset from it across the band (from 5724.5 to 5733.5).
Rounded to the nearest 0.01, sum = 0.66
